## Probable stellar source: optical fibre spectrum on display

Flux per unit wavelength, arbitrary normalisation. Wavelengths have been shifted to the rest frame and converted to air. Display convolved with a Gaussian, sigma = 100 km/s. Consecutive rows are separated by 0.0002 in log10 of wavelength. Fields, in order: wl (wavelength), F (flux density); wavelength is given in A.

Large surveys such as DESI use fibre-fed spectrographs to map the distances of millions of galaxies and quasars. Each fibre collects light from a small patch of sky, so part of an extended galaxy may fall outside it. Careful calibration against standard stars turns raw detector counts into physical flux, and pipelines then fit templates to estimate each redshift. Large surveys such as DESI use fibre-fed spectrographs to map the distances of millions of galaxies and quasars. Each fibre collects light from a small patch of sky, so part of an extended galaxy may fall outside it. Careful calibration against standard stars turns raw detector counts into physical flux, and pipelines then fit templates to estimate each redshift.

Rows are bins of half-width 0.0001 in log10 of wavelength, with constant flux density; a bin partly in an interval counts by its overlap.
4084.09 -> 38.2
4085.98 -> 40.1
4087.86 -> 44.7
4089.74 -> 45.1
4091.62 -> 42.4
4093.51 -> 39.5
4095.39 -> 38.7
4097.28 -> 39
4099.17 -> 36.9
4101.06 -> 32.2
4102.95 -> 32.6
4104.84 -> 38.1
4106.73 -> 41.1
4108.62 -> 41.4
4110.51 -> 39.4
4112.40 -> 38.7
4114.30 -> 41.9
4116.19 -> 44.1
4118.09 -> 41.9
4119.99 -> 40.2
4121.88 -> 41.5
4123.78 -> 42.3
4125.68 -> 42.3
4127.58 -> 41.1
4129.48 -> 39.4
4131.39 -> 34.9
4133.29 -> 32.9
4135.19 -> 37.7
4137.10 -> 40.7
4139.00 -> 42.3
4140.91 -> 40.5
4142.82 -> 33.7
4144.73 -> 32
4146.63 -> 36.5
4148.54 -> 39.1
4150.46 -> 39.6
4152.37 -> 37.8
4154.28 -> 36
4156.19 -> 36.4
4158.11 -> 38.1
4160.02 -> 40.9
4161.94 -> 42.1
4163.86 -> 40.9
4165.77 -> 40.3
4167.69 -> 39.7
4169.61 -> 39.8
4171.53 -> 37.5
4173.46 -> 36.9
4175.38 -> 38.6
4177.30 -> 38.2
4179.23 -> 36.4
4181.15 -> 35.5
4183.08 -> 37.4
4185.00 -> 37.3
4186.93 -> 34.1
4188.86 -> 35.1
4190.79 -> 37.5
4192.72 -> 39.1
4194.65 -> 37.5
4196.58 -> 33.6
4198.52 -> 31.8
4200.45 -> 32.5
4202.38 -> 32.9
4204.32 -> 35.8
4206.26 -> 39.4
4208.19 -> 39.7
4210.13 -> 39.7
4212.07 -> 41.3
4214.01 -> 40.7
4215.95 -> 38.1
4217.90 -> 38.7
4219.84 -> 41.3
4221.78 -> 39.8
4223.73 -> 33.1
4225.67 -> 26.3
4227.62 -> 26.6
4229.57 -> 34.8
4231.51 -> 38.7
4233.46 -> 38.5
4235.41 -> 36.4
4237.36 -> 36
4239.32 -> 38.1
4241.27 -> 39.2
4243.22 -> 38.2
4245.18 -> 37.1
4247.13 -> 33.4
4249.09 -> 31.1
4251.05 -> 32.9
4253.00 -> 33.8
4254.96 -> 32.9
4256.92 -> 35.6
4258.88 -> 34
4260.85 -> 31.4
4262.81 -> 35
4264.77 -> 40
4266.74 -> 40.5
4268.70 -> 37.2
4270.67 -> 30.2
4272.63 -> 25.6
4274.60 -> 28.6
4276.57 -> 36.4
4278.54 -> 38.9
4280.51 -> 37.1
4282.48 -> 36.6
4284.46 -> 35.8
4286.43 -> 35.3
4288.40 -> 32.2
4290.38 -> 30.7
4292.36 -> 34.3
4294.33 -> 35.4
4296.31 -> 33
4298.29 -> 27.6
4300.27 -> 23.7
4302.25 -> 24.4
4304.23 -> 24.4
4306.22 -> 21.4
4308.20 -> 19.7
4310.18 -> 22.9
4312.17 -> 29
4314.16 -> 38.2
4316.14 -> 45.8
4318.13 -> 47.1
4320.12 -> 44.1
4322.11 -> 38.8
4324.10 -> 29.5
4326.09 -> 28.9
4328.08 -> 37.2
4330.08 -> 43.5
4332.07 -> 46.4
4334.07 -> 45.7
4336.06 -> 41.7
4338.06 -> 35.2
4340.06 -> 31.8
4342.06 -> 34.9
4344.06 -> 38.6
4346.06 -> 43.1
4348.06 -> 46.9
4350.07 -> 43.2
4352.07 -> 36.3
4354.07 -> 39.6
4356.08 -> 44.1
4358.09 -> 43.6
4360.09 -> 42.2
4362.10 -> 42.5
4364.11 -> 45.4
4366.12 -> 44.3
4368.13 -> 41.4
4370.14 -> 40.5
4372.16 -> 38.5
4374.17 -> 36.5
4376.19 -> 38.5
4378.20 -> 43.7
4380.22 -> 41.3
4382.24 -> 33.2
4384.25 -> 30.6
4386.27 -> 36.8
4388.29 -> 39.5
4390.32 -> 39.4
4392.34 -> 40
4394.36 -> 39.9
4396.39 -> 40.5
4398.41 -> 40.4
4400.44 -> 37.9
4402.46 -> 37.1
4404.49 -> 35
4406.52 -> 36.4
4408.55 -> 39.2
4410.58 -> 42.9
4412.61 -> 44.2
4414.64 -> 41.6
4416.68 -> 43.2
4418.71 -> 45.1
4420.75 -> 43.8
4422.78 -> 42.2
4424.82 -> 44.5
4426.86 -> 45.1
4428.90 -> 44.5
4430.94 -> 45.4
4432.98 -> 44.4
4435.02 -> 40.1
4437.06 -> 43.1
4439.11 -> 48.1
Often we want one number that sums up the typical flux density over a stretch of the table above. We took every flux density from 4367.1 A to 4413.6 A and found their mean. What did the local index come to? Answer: 39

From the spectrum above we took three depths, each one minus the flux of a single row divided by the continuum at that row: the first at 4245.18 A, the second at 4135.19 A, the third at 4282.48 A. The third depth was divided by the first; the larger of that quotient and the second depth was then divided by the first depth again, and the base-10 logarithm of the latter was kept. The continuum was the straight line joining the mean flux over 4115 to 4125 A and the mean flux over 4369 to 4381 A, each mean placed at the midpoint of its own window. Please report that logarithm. 1.1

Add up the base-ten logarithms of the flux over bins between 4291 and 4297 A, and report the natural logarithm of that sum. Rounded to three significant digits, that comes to 1.53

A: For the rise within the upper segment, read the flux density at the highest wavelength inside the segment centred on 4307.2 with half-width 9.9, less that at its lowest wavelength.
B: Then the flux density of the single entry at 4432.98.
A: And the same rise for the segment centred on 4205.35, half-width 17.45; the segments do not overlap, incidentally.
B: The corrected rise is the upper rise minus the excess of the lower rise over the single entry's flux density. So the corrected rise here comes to 58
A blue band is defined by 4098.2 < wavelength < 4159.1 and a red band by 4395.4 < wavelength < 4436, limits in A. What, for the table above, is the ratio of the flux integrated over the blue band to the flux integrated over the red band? 1.4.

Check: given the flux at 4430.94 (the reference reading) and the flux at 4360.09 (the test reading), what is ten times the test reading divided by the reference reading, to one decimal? 9.3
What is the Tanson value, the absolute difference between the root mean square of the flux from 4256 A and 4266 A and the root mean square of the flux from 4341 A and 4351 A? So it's 6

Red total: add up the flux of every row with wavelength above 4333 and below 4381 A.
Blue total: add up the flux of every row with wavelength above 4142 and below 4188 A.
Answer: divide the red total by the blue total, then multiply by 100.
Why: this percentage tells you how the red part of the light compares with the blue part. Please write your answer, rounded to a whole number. 108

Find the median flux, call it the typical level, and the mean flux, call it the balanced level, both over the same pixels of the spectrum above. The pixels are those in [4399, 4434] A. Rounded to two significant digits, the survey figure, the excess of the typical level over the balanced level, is 1.3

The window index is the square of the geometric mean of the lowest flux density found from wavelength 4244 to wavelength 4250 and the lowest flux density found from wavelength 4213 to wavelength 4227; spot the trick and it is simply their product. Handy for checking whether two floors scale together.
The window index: 818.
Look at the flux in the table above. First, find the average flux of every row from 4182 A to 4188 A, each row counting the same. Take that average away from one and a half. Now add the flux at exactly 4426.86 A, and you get 10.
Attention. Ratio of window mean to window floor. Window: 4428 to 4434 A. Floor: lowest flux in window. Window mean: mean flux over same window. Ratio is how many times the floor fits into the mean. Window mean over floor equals 1.01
